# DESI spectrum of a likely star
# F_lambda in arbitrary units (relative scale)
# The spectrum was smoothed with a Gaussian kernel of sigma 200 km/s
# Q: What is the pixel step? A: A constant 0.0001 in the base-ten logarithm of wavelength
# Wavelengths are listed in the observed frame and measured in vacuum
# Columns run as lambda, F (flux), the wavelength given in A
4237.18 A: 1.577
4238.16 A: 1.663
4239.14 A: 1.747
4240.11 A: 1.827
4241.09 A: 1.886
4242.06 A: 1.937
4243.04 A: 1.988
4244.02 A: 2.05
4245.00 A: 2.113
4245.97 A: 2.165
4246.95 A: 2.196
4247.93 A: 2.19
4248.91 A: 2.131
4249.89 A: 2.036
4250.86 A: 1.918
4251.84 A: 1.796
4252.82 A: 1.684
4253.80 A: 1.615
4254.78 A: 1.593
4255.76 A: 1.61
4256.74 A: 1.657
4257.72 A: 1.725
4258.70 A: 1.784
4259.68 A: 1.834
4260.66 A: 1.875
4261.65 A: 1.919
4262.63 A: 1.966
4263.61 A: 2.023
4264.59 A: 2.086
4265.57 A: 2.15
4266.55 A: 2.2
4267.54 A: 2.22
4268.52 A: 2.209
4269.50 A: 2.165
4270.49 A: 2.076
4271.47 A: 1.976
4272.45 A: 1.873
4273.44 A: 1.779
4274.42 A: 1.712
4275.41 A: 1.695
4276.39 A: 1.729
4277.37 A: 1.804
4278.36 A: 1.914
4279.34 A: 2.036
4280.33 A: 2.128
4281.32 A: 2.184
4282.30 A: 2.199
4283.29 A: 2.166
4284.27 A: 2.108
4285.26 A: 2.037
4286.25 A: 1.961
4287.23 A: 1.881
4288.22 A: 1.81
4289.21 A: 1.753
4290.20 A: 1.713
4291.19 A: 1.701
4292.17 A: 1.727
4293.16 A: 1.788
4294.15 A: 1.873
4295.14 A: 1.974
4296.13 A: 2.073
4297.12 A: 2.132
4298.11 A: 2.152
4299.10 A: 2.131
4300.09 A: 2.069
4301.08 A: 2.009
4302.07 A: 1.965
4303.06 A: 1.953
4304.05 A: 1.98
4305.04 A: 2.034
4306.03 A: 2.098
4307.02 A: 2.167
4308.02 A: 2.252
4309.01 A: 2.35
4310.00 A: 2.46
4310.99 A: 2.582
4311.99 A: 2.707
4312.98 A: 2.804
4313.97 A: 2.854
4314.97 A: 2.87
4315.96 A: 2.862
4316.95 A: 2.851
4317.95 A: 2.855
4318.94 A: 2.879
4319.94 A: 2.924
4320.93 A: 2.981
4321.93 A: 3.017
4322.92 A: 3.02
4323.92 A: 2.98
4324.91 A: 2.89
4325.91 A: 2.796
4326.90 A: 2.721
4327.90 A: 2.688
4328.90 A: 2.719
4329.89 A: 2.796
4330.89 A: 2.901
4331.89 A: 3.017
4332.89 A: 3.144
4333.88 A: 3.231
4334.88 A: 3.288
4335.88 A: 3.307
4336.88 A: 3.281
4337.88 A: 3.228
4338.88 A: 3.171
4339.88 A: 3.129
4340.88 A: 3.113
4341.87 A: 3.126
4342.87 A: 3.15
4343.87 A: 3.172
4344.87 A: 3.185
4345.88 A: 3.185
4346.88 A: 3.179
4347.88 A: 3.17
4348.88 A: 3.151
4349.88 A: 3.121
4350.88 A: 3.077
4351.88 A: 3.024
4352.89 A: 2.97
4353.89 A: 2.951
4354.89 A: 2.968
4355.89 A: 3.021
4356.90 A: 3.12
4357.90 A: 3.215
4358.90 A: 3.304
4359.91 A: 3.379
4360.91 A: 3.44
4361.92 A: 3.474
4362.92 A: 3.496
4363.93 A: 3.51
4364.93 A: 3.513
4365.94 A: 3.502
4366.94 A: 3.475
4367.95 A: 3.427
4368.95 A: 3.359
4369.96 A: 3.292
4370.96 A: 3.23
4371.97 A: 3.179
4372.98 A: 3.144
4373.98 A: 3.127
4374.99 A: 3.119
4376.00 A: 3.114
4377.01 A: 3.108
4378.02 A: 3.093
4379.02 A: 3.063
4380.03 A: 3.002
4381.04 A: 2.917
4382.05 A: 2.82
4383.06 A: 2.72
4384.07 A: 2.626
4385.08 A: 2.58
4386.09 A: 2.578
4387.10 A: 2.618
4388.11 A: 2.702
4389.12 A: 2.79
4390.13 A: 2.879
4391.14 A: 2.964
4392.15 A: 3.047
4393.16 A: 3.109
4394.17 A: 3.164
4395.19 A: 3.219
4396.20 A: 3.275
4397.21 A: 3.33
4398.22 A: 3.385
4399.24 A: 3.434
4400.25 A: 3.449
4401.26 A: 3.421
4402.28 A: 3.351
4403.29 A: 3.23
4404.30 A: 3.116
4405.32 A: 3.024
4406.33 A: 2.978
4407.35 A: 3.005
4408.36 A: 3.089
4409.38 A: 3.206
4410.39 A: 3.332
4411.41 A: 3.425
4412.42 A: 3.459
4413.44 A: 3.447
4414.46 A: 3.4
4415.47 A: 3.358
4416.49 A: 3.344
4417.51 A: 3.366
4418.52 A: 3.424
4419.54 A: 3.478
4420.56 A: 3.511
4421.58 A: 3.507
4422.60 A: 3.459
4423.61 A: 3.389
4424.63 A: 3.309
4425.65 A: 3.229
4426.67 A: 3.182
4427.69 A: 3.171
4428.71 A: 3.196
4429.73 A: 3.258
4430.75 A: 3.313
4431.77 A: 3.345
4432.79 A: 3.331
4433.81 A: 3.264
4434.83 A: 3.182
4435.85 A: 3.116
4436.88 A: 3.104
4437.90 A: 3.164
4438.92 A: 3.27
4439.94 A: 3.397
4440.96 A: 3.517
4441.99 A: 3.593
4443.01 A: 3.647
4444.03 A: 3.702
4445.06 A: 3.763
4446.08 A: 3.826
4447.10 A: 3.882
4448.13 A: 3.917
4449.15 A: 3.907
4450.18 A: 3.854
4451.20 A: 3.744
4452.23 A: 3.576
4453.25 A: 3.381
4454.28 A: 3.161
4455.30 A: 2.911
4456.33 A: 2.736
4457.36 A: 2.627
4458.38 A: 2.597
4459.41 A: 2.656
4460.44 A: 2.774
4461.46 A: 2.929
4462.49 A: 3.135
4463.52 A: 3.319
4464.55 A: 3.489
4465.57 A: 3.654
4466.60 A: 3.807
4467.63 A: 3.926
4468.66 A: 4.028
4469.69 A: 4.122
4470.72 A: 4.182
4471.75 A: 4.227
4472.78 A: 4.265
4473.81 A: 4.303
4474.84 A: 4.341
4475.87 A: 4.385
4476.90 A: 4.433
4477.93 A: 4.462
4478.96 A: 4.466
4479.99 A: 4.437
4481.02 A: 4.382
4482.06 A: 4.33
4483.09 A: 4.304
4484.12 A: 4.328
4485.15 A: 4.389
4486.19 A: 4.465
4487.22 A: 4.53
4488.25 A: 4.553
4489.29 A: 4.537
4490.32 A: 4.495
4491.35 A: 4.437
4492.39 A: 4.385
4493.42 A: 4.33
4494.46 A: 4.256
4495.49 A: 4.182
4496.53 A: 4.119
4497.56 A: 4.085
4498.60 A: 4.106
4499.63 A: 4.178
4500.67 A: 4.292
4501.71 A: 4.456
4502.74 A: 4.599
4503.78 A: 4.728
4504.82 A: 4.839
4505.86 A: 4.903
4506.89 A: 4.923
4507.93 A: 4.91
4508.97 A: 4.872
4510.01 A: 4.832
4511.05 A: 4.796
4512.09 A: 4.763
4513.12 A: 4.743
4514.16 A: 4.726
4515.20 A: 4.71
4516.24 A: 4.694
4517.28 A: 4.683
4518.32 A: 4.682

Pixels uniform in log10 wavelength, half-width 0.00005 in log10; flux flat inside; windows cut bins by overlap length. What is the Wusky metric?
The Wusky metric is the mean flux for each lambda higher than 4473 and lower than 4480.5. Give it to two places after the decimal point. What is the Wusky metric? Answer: 4.40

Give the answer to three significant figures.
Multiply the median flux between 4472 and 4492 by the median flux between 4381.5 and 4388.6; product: 11.6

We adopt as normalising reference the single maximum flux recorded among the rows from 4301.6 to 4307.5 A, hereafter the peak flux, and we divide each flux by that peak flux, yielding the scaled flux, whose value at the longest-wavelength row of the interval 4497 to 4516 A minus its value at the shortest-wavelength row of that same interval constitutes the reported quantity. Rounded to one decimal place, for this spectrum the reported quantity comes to 0.3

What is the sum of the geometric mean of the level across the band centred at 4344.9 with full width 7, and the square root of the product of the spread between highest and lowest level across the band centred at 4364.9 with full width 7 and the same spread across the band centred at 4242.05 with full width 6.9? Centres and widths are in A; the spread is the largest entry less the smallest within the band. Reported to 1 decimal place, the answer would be 3.3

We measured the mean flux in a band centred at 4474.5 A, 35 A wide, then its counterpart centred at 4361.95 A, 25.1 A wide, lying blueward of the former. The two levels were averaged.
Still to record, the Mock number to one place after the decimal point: 3.6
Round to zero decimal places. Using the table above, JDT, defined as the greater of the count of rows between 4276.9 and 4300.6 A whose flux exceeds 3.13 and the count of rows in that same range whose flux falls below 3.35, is 24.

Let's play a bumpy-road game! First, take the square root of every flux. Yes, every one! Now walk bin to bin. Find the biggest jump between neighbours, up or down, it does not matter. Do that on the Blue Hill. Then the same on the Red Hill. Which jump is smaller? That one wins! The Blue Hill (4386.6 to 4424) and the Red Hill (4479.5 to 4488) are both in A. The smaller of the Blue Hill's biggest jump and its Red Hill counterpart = 0.018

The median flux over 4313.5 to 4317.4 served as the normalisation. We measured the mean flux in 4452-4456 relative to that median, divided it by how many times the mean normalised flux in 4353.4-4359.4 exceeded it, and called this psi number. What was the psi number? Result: 1.2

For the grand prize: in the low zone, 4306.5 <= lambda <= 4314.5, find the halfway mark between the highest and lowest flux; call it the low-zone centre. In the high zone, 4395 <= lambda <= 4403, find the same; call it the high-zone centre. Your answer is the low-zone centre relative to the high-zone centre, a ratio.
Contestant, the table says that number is 0.75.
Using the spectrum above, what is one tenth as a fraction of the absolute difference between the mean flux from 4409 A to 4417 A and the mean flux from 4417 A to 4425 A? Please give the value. 1.7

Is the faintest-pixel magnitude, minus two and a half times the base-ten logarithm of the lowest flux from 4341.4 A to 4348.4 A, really -1.24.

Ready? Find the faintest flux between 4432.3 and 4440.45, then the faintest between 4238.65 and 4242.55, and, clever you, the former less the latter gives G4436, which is 1.4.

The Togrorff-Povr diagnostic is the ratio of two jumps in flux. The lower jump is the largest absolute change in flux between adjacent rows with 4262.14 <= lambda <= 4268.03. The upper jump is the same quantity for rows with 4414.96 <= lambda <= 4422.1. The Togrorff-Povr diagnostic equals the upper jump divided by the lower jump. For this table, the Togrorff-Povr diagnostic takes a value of 0.9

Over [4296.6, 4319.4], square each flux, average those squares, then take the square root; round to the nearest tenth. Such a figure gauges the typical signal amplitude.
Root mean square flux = 2.4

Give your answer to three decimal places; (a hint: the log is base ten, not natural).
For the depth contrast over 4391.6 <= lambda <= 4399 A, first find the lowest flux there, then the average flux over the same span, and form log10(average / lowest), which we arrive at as 0.024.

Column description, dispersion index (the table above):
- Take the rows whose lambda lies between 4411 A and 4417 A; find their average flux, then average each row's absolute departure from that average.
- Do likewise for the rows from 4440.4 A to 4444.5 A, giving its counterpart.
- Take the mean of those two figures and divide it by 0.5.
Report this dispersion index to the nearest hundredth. 0.10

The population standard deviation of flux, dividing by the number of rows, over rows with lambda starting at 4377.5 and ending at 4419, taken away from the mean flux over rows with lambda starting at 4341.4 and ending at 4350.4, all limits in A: 2.9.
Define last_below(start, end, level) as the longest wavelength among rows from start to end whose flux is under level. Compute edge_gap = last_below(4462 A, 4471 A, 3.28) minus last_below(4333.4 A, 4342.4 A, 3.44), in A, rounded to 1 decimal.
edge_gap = 120.6 A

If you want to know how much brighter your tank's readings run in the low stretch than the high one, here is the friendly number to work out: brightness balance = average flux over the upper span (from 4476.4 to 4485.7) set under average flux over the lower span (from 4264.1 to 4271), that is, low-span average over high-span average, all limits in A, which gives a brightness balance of 0.49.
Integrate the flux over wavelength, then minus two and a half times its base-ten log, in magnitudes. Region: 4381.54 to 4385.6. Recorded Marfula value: -2.59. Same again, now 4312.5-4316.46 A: -2.63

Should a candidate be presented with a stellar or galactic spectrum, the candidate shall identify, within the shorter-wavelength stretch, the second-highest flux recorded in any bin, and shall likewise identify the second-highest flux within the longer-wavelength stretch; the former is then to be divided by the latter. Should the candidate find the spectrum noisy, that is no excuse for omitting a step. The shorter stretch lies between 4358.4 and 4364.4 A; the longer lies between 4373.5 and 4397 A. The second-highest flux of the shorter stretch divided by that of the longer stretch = 1.1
